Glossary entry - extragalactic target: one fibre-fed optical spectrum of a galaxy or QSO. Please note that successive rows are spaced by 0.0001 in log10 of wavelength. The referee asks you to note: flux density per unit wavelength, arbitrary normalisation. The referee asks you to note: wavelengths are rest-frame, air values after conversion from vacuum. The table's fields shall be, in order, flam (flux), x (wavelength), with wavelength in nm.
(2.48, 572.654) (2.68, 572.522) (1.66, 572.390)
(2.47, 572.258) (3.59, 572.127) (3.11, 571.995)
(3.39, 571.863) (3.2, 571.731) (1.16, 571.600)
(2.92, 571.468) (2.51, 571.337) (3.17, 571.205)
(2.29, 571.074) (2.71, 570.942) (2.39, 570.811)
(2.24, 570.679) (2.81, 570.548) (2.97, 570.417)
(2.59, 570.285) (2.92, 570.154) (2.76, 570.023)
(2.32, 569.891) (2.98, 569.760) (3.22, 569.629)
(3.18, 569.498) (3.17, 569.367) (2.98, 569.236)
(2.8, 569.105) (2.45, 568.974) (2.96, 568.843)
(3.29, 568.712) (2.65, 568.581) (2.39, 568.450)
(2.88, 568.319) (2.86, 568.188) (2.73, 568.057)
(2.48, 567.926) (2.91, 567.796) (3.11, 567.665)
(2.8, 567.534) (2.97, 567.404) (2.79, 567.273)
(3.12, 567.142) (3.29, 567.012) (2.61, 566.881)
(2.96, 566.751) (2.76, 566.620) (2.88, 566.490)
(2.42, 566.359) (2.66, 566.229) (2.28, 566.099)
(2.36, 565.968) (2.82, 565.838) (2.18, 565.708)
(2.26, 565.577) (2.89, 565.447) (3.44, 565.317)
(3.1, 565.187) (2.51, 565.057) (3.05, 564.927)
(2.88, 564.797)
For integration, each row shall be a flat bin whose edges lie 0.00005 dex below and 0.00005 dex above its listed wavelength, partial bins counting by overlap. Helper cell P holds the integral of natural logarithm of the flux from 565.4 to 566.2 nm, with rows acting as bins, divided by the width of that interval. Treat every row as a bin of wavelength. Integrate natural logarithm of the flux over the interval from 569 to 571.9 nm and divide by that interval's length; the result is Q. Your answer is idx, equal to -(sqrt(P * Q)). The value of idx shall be -0.94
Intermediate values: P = 0.90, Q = 0.99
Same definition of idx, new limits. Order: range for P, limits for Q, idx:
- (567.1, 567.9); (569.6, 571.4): -1.03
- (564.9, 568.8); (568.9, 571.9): -1.00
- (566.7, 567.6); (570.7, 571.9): -0.99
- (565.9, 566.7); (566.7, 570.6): -0.99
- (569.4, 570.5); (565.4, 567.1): -1.01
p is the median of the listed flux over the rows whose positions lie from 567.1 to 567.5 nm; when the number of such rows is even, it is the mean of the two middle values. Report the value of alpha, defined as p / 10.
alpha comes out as 0.297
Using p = 2.97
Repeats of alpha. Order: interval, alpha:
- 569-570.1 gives 0.298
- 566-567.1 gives 0.271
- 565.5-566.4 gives 0.236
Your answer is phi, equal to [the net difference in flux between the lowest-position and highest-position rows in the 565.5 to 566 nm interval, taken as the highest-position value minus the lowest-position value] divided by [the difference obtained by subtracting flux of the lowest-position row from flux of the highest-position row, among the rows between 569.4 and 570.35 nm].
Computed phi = -0.2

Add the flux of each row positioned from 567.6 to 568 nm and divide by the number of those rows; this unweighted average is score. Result 2.83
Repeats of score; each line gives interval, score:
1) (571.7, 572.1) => 3.23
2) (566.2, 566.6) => 2.65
